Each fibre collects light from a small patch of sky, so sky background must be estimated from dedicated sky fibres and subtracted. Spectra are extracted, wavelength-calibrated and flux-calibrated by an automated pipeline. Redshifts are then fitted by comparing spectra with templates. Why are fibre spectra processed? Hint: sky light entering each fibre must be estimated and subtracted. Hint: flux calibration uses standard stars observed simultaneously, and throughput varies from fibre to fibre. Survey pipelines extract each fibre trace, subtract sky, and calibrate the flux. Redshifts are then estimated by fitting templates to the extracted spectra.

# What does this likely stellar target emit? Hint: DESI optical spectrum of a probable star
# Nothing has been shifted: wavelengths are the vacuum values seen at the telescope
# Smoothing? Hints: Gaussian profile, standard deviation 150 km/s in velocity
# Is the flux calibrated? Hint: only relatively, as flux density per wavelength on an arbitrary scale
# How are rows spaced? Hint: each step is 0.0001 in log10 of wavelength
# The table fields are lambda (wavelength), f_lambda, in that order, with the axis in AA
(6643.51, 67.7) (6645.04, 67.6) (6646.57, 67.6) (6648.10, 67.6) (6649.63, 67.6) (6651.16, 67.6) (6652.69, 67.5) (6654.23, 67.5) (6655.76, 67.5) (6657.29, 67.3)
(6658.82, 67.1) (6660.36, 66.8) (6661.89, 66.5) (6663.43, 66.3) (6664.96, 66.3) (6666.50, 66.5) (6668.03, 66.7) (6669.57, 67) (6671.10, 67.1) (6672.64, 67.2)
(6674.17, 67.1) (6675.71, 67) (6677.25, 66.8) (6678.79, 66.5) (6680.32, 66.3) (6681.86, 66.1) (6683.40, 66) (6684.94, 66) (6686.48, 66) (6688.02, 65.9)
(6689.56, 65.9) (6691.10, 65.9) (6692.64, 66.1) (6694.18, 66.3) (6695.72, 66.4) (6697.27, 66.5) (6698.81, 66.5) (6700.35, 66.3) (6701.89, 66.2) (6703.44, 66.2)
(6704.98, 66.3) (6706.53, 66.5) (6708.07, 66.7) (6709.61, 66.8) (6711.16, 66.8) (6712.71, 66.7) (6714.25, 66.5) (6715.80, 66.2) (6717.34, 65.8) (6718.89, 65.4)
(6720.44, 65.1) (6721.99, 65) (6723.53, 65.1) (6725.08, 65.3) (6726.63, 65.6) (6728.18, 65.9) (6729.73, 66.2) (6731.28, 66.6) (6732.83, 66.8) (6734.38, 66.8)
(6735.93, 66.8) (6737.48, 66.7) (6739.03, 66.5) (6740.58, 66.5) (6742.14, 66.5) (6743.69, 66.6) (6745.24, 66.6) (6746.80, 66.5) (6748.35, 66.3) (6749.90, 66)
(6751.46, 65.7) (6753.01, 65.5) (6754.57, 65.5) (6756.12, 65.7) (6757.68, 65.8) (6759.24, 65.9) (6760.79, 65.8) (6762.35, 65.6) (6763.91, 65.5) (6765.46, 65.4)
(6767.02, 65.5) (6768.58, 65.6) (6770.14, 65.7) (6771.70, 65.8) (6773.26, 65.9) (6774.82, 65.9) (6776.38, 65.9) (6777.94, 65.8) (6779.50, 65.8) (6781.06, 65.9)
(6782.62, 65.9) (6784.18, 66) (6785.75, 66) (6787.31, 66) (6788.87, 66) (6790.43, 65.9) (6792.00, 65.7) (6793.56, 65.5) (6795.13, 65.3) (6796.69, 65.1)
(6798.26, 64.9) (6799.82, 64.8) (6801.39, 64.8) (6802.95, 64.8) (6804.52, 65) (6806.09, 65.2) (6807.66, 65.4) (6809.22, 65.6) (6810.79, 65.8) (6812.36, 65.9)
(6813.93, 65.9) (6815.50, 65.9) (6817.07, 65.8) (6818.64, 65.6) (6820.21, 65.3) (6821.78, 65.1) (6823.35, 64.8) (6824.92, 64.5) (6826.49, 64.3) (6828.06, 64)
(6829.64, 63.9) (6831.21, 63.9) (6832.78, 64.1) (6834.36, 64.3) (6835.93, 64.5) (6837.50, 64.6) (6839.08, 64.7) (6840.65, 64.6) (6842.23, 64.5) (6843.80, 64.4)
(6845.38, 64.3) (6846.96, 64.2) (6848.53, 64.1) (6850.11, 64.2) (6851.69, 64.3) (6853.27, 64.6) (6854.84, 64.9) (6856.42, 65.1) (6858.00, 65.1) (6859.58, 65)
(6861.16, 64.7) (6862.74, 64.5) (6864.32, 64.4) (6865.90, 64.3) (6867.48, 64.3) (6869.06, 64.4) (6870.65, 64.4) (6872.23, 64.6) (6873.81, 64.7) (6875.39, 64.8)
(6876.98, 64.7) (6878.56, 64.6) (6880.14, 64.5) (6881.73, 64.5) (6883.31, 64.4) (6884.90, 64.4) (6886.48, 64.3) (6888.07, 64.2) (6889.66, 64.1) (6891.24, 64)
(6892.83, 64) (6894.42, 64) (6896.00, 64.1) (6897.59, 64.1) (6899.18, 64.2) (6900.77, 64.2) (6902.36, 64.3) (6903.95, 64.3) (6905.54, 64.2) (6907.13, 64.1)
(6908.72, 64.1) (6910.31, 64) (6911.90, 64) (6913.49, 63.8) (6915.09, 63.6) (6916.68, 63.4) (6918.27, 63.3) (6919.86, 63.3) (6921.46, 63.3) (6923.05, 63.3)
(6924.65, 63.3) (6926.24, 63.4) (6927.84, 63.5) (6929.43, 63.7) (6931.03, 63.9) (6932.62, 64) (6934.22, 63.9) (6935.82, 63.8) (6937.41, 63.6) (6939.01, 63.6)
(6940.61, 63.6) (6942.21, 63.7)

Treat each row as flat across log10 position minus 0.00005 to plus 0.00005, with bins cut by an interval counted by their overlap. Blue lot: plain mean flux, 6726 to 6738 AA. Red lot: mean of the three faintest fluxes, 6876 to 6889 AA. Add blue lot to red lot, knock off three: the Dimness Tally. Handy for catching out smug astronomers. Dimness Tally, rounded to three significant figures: 128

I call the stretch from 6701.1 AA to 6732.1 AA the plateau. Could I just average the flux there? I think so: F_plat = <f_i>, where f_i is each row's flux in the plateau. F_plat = 66.0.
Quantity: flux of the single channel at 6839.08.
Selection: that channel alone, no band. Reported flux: 64.7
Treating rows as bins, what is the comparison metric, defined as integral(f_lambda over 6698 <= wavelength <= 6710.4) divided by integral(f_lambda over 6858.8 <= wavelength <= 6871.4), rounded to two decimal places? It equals 1.01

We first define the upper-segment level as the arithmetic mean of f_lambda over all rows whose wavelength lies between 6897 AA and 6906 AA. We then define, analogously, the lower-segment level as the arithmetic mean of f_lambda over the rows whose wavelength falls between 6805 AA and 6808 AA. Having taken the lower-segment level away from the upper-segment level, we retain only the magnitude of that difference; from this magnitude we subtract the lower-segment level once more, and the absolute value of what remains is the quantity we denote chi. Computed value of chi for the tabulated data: 64.2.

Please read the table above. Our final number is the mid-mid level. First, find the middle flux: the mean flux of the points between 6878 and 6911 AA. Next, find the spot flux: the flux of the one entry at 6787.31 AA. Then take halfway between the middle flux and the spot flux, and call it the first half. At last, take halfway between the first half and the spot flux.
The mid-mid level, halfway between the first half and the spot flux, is 65.6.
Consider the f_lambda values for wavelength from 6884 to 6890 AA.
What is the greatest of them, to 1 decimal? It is 64.4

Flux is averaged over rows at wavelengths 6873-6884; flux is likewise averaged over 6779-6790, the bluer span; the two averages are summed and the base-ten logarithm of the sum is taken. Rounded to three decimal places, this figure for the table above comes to 2.116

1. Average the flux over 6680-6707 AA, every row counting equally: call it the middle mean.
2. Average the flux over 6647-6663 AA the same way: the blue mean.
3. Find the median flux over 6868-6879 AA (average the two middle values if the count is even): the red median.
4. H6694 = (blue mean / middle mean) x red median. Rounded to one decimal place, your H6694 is 65.7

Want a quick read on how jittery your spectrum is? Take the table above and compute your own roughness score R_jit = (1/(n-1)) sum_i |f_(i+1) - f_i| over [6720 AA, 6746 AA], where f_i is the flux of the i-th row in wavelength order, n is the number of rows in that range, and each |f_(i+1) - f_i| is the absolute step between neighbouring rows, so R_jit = 0.144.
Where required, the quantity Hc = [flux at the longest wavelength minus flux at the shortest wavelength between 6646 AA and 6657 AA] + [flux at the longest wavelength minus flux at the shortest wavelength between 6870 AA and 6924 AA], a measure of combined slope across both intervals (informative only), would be -1.2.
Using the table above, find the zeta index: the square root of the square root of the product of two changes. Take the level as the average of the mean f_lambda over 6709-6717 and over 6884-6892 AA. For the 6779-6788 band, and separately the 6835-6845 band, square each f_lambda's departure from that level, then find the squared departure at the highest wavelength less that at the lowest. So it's 0.44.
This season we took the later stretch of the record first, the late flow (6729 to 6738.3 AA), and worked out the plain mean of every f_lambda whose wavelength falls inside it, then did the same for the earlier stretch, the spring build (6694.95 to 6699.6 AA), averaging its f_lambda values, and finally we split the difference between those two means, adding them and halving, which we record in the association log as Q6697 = 66.56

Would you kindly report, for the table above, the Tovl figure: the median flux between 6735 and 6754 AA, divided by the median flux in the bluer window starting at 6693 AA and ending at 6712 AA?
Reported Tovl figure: 1.00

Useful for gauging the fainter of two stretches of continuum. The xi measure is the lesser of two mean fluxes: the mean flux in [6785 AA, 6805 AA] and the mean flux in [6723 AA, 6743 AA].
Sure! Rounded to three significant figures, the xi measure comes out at 65.4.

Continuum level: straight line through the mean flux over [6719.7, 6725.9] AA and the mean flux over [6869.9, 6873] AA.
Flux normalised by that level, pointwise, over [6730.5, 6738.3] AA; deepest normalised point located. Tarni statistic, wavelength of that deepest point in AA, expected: 6731.28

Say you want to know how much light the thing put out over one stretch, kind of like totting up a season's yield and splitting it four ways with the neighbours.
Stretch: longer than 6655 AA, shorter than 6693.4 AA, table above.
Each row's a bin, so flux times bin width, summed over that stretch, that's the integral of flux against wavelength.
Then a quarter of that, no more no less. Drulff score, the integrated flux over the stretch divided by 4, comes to 639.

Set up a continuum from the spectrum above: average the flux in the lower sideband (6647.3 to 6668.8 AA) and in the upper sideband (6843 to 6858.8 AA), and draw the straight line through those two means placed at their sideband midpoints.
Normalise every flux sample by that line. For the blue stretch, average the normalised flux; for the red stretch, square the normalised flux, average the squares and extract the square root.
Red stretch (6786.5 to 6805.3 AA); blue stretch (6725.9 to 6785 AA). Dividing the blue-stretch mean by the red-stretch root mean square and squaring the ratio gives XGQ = 1.005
